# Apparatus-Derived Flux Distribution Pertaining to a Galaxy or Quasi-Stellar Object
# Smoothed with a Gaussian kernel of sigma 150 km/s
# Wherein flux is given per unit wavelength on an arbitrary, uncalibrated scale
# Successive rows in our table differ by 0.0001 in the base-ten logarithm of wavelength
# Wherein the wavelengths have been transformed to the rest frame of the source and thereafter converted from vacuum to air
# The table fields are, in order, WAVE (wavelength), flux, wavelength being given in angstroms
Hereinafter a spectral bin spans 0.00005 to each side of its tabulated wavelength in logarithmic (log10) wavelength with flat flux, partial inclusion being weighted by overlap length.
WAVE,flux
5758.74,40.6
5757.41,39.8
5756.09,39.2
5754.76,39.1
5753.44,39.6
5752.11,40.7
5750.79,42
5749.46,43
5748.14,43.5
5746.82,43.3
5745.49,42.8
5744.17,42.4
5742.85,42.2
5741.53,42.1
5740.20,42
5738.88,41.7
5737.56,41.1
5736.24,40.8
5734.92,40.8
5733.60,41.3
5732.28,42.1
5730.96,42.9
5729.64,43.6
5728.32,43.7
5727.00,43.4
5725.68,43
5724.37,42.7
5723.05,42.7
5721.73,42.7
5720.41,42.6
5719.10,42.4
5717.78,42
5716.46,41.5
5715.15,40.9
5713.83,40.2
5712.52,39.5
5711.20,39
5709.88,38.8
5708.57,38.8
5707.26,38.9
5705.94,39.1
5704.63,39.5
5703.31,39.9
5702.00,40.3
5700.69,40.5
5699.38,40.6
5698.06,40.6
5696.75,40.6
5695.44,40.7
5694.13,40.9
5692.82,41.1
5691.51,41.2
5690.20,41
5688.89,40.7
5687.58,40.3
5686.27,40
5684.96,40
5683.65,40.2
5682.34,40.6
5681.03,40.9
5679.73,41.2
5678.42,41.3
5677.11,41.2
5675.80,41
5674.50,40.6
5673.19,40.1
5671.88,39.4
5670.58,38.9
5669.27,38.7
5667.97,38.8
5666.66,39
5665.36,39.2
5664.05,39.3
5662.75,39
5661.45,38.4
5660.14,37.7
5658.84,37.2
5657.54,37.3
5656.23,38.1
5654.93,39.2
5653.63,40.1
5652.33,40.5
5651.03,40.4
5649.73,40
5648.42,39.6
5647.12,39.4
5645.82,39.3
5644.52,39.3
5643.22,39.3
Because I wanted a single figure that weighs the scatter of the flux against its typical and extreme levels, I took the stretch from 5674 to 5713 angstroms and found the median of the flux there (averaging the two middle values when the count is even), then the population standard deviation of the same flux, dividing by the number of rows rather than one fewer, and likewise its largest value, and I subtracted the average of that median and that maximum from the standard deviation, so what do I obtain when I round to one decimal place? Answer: -40.2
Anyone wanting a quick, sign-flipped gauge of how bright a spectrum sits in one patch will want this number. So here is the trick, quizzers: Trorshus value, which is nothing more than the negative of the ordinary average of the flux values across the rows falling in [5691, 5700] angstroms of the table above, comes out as -40.8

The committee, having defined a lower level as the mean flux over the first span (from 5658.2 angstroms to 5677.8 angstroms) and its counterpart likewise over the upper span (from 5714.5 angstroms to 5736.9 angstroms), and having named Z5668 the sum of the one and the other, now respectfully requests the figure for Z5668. 81.5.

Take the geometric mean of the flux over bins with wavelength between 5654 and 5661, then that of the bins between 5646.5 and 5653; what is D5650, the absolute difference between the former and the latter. 2.1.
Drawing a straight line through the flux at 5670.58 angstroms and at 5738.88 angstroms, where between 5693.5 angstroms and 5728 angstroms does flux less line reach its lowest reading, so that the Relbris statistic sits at 5709.88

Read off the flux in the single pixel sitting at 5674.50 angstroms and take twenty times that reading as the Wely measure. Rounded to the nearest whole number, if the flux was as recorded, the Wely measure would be 812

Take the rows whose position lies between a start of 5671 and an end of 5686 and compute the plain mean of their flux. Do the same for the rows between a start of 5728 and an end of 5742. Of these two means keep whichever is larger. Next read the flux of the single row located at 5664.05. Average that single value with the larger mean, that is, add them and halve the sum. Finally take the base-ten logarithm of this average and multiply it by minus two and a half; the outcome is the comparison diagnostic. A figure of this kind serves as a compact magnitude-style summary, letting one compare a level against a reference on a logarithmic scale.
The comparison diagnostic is -4.02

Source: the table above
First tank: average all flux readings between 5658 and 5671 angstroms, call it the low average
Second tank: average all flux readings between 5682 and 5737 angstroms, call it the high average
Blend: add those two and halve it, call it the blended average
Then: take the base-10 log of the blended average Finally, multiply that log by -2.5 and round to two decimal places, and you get -4.00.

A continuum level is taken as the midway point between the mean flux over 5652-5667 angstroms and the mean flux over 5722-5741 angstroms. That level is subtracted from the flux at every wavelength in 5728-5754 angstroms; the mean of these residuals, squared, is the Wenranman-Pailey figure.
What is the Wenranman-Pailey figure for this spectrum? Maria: 2.5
